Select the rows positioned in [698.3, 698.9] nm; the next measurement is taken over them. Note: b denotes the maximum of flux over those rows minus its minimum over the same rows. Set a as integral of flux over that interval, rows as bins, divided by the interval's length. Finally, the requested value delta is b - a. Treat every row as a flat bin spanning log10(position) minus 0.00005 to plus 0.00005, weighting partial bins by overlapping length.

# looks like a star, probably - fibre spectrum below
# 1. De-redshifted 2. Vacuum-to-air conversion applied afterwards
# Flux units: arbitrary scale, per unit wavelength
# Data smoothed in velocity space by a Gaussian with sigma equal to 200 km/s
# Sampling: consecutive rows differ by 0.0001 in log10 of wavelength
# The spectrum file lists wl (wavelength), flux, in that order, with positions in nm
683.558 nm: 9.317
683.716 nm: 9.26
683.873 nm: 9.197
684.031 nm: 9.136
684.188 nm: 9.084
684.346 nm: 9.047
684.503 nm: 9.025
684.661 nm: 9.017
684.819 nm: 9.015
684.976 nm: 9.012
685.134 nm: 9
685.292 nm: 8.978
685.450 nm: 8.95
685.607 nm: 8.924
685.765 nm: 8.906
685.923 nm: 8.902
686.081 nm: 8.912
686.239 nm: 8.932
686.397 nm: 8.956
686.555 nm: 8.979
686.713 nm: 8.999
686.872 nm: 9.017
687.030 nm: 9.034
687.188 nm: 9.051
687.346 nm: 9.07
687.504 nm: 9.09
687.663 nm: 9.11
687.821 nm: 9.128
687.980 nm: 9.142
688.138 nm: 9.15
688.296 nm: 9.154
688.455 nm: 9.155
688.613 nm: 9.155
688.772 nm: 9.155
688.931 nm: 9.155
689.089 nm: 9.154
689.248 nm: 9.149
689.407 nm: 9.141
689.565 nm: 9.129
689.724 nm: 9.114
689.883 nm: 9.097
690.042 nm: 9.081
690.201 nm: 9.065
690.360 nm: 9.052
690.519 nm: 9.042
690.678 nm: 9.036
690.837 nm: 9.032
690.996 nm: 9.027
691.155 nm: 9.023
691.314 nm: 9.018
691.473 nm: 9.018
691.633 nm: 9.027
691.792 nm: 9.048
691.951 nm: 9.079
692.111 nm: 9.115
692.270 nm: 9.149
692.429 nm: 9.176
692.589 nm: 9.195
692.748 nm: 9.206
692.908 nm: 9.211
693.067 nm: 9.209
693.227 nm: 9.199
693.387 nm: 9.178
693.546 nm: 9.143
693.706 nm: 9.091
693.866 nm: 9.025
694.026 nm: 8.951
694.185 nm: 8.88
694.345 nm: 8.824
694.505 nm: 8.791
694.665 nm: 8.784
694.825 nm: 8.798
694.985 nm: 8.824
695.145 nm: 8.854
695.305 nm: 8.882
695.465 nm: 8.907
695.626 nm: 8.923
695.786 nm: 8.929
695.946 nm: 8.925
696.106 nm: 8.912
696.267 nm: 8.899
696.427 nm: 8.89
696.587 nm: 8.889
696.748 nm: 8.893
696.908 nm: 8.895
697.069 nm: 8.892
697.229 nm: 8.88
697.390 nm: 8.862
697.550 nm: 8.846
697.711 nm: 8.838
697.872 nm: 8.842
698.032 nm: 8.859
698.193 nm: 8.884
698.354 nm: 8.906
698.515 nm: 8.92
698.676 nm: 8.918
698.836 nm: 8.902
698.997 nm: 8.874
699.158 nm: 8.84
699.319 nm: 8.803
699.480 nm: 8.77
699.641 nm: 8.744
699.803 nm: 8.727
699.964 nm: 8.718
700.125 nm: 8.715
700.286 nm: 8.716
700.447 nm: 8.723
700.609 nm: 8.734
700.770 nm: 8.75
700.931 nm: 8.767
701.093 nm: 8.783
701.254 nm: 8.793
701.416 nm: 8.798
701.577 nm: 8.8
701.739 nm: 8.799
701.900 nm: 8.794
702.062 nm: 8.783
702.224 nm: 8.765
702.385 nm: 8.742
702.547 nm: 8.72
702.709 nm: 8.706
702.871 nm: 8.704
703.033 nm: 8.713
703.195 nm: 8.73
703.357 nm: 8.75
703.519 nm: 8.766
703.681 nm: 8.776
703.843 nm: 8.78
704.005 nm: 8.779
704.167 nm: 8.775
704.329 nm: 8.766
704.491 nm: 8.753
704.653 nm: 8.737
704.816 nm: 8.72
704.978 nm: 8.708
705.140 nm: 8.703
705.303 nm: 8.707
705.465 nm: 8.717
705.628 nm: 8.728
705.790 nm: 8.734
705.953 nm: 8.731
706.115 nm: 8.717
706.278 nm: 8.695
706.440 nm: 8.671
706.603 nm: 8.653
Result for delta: -8.90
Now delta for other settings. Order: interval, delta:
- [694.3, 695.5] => -8.71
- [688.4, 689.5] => -9.14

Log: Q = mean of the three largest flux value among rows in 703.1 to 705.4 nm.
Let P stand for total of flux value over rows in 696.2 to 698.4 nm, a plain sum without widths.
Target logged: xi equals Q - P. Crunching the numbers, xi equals -115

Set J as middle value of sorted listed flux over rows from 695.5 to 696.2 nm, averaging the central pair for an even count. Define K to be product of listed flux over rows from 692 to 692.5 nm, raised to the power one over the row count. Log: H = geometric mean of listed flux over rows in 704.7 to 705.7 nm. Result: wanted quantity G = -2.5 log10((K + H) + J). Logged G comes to -3.570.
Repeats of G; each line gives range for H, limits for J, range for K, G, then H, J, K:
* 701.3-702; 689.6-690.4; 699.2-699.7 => -3.564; 8.80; 9.08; 8.77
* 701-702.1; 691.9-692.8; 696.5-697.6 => -3.572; 8.79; 9.16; 8.88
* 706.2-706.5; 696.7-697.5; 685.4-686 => -3.558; 8.68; 8.89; 8.92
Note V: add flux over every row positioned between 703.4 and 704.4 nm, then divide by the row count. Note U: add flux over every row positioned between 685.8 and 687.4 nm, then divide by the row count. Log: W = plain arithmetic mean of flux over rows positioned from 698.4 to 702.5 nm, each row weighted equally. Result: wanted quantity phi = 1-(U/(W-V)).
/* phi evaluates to -667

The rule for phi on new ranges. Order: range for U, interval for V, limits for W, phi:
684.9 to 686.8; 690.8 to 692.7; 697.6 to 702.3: 34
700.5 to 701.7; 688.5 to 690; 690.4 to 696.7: 66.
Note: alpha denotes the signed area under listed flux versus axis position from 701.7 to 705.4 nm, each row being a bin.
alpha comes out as 32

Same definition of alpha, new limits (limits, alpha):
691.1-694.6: 32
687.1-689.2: 19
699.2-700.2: 9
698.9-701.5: 23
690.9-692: 10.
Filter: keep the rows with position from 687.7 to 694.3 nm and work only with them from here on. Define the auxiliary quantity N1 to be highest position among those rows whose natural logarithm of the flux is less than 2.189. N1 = 694.185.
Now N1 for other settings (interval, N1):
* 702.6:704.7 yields 704.653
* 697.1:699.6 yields 699.480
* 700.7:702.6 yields 702.547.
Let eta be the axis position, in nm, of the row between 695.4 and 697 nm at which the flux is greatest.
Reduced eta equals 695.786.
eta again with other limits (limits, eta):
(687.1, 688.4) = 688.296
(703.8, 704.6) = 703.843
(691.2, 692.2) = 692.111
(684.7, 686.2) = 684.819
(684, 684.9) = 684.031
